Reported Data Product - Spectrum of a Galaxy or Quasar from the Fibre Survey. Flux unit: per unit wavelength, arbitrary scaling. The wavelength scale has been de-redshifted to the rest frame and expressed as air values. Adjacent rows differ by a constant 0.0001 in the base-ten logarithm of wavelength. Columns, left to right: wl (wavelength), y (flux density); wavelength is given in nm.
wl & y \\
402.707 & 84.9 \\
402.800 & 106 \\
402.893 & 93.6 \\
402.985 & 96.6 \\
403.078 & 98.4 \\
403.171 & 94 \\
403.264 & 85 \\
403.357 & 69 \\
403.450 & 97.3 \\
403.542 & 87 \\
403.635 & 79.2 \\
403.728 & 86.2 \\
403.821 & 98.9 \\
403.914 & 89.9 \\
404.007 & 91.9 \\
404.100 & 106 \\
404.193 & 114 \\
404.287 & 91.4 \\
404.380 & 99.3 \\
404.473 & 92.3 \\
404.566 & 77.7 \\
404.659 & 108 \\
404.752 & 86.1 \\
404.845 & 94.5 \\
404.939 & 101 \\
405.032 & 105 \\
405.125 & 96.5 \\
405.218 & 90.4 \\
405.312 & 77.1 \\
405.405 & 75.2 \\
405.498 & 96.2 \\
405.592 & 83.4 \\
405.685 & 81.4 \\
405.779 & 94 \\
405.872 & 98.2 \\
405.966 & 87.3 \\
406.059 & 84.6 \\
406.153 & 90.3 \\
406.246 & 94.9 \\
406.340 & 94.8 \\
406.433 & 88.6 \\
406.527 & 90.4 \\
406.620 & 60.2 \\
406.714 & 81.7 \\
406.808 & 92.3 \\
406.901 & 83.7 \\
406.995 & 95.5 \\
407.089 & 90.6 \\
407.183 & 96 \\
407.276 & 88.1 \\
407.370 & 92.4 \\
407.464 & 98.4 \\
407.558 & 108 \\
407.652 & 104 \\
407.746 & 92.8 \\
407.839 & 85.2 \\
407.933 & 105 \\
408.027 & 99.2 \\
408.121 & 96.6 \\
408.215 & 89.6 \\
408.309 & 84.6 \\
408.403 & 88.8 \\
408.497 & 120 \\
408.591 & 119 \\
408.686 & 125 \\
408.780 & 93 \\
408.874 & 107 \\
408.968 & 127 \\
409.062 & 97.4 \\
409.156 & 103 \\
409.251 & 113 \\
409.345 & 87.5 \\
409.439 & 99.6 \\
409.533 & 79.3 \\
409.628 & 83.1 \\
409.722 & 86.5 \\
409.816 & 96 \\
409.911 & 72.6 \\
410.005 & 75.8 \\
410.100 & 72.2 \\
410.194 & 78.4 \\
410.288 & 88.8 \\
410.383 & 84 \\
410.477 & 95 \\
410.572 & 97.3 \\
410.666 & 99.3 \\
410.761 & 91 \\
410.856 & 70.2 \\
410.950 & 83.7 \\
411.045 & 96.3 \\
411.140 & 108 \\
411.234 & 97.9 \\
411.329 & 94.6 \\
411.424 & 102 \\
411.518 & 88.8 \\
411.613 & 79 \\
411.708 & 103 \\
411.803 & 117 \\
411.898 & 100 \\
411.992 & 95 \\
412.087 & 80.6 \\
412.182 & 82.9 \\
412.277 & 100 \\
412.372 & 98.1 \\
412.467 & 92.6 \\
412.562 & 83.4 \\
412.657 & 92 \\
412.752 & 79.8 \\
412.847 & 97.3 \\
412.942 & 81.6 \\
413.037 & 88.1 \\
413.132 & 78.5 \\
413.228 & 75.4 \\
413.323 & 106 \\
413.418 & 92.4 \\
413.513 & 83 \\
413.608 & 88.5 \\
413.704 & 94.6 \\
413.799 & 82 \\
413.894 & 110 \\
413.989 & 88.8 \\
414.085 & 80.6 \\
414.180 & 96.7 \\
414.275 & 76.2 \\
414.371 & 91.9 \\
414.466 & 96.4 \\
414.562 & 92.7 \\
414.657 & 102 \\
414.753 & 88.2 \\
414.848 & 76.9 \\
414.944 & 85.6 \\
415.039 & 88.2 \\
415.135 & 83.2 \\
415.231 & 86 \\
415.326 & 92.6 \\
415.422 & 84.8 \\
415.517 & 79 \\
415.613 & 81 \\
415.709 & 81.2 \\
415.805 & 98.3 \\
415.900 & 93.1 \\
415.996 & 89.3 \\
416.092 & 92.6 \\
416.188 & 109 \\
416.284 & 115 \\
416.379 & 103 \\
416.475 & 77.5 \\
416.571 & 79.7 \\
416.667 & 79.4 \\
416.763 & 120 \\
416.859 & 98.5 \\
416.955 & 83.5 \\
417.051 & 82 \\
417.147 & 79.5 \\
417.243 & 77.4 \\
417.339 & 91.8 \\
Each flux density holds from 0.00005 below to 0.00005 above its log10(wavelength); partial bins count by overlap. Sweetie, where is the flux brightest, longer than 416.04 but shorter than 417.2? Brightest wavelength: 416.763 nm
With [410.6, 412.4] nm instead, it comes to 411.803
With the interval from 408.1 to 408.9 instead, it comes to 408.686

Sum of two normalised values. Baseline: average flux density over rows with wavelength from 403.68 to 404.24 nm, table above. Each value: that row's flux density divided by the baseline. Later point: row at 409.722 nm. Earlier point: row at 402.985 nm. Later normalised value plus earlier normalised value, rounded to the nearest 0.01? 1.87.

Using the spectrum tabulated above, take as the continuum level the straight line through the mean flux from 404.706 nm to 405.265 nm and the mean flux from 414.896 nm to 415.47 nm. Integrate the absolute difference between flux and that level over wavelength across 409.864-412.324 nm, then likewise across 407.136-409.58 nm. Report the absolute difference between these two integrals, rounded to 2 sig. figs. 1.7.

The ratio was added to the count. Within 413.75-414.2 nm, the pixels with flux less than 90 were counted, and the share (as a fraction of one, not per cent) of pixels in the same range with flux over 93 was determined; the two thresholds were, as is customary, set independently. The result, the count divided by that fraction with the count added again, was 10.5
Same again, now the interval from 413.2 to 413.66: 18.0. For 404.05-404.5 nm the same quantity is 0.0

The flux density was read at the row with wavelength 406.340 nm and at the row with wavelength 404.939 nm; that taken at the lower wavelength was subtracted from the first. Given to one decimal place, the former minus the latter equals -6.2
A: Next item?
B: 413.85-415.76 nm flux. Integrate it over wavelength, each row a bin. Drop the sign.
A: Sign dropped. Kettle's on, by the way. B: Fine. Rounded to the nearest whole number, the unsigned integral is 168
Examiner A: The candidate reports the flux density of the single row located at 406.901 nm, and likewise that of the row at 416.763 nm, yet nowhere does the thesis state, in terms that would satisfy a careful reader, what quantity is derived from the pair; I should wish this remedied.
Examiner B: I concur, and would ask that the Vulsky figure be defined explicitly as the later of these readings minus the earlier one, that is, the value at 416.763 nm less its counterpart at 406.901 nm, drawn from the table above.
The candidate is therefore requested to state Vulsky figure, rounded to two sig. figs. 36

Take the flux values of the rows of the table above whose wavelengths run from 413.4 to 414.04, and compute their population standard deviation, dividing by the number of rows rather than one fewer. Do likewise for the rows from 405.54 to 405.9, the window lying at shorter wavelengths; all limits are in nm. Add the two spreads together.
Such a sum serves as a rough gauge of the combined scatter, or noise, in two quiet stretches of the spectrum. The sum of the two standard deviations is 15.8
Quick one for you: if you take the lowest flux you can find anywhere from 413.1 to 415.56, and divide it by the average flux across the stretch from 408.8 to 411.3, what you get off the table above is 0.82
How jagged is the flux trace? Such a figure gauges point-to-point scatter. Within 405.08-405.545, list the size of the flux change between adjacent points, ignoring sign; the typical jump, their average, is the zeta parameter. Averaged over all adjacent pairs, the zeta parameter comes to 10.6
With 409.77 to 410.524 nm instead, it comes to 8.9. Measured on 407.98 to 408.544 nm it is 10.0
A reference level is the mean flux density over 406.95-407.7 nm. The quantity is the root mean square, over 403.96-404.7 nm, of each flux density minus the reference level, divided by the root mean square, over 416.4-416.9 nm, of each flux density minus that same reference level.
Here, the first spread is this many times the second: 0.63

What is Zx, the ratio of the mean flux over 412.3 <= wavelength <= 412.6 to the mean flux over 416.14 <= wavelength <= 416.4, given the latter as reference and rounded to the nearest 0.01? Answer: 0.84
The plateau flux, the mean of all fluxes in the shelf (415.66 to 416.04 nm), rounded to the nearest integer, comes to 90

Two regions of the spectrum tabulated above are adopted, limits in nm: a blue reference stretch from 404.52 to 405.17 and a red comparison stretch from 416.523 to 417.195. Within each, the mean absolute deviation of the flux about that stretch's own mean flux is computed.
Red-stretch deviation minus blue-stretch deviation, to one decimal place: 3.5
